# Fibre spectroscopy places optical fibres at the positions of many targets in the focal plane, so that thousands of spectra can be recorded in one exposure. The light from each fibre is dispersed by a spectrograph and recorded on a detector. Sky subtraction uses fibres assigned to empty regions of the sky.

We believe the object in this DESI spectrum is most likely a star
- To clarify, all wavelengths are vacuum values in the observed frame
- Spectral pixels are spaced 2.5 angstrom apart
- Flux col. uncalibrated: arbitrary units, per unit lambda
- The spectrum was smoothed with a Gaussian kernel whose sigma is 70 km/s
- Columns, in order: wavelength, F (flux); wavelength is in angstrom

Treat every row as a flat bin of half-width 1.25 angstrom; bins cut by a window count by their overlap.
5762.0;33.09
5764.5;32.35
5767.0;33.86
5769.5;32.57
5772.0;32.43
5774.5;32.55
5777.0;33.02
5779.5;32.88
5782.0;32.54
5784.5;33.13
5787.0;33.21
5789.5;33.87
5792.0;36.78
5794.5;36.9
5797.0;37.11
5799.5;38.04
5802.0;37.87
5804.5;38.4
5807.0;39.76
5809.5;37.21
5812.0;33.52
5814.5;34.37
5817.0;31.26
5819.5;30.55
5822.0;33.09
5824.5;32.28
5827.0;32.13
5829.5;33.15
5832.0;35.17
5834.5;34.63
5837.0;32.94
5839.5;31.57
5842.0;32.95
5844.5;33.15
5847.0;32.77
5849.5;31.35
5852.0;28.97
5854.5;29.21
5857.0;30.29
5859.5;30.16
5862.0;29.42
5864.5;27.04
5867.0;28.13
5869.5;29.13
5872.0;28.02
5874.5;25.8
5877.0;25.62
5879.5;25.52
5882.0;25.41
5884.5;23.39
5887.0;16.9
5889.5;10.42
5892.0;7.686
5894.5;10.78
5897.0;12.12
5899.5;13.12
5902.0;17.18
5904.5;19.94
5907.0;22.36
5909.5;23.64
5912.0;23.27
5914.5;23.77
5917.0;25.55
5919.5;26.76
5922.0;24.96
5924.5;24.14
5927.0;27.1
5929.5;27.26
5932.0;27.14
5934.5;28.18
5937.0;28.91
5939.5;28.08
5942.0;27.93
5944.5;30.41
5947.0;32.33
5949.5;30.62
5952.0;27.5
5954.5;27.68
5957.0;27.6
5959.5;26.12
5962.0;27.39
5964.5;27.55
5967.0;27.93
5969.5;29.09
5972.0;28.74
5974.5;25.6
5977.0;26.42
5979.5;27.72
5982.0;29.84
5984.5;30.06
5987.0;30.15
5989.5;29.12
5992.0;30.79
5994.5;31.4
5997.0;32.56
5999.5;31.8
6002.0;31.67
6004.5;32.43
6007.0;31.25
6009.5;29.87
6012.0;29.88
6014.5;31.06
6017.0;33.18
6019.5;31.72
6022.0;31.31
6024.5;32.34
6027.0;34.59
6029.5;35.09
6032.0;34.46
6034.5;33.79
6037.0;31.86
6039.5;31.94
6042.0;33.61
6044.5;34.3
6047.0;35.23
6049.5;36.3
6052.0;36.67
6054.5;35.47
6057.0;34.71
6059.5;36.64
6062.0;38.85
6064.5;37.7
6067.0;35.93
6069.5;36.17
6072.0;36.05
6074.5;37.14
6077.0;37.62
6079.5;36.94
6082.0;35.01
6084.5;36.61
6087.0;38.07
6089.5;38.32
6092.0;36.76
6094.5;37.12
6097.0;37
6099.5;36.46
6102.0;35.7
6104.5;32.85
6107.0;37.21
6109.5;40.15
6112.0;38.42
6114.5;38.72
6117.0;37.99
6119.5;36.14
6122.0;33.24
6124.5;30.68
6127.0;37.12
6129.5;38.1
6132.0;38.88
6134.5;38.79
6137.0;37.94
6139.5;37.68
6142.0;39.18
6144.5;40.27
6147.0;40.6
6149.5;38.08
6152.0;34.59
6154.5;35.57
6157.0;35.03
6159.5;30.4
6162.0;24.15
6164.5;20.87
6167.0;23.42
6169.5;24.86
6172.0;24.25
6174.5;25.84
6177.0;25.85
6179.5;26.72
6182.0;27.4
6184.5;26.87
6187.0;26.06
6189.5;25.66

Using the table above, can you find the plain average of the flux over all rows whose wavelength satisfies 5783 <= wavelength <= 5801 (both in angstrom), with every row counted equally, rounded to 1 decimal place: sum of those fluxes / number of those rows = 35.6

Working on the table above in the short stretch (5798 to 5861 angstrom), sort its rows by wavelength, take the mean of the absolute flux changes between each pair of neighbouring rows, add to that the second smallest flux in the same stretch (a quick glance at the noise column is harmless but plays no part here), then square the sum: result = 929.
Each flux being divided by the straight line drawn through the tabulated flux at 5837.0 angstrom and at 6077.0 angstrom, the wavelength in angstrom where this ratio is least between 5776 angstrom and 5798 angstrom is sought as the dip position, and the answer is 5782.0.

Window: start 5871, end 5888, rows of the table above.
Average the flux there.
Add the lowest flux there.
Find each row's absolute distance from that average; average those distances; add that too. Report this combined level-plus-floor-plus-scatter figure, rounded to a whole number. 44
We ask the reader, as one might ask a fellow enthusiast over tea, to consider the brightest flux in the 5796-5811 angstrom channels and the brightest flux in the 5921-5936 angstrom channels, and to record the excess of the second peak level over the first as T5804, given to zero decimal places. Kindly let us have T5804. -12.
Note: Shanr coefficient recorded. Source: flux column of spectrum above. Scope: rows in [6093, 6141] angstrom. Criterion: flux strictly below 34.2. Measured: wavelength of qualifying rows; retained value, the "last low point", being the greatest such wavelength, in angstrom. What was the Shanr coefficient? 6124.5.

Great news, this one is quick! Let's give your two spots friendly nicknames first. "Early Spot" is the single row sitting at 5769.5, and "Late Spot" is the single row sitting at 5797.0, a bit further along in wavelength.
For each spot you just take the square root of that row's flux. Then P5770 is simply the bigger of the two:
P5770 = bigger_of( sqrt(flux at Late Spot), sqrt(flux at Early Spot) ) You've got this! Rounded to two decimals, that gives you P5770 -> 6.09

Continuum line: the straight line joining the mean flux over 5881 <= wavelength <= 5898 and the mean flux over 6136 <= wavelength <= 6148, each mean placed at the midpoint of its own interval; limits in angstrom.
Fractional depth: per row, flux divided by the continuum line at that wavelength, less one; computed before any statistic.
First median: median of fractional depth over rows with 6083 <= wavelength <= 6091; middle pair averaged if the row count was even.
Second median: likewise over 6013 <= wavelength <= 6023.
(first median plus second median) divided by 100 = 0.0027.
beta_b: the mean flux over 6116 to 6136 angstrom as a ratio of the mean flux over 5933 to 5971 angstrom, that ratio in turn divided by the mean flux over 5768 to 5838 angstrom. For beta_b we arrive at 0.0372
